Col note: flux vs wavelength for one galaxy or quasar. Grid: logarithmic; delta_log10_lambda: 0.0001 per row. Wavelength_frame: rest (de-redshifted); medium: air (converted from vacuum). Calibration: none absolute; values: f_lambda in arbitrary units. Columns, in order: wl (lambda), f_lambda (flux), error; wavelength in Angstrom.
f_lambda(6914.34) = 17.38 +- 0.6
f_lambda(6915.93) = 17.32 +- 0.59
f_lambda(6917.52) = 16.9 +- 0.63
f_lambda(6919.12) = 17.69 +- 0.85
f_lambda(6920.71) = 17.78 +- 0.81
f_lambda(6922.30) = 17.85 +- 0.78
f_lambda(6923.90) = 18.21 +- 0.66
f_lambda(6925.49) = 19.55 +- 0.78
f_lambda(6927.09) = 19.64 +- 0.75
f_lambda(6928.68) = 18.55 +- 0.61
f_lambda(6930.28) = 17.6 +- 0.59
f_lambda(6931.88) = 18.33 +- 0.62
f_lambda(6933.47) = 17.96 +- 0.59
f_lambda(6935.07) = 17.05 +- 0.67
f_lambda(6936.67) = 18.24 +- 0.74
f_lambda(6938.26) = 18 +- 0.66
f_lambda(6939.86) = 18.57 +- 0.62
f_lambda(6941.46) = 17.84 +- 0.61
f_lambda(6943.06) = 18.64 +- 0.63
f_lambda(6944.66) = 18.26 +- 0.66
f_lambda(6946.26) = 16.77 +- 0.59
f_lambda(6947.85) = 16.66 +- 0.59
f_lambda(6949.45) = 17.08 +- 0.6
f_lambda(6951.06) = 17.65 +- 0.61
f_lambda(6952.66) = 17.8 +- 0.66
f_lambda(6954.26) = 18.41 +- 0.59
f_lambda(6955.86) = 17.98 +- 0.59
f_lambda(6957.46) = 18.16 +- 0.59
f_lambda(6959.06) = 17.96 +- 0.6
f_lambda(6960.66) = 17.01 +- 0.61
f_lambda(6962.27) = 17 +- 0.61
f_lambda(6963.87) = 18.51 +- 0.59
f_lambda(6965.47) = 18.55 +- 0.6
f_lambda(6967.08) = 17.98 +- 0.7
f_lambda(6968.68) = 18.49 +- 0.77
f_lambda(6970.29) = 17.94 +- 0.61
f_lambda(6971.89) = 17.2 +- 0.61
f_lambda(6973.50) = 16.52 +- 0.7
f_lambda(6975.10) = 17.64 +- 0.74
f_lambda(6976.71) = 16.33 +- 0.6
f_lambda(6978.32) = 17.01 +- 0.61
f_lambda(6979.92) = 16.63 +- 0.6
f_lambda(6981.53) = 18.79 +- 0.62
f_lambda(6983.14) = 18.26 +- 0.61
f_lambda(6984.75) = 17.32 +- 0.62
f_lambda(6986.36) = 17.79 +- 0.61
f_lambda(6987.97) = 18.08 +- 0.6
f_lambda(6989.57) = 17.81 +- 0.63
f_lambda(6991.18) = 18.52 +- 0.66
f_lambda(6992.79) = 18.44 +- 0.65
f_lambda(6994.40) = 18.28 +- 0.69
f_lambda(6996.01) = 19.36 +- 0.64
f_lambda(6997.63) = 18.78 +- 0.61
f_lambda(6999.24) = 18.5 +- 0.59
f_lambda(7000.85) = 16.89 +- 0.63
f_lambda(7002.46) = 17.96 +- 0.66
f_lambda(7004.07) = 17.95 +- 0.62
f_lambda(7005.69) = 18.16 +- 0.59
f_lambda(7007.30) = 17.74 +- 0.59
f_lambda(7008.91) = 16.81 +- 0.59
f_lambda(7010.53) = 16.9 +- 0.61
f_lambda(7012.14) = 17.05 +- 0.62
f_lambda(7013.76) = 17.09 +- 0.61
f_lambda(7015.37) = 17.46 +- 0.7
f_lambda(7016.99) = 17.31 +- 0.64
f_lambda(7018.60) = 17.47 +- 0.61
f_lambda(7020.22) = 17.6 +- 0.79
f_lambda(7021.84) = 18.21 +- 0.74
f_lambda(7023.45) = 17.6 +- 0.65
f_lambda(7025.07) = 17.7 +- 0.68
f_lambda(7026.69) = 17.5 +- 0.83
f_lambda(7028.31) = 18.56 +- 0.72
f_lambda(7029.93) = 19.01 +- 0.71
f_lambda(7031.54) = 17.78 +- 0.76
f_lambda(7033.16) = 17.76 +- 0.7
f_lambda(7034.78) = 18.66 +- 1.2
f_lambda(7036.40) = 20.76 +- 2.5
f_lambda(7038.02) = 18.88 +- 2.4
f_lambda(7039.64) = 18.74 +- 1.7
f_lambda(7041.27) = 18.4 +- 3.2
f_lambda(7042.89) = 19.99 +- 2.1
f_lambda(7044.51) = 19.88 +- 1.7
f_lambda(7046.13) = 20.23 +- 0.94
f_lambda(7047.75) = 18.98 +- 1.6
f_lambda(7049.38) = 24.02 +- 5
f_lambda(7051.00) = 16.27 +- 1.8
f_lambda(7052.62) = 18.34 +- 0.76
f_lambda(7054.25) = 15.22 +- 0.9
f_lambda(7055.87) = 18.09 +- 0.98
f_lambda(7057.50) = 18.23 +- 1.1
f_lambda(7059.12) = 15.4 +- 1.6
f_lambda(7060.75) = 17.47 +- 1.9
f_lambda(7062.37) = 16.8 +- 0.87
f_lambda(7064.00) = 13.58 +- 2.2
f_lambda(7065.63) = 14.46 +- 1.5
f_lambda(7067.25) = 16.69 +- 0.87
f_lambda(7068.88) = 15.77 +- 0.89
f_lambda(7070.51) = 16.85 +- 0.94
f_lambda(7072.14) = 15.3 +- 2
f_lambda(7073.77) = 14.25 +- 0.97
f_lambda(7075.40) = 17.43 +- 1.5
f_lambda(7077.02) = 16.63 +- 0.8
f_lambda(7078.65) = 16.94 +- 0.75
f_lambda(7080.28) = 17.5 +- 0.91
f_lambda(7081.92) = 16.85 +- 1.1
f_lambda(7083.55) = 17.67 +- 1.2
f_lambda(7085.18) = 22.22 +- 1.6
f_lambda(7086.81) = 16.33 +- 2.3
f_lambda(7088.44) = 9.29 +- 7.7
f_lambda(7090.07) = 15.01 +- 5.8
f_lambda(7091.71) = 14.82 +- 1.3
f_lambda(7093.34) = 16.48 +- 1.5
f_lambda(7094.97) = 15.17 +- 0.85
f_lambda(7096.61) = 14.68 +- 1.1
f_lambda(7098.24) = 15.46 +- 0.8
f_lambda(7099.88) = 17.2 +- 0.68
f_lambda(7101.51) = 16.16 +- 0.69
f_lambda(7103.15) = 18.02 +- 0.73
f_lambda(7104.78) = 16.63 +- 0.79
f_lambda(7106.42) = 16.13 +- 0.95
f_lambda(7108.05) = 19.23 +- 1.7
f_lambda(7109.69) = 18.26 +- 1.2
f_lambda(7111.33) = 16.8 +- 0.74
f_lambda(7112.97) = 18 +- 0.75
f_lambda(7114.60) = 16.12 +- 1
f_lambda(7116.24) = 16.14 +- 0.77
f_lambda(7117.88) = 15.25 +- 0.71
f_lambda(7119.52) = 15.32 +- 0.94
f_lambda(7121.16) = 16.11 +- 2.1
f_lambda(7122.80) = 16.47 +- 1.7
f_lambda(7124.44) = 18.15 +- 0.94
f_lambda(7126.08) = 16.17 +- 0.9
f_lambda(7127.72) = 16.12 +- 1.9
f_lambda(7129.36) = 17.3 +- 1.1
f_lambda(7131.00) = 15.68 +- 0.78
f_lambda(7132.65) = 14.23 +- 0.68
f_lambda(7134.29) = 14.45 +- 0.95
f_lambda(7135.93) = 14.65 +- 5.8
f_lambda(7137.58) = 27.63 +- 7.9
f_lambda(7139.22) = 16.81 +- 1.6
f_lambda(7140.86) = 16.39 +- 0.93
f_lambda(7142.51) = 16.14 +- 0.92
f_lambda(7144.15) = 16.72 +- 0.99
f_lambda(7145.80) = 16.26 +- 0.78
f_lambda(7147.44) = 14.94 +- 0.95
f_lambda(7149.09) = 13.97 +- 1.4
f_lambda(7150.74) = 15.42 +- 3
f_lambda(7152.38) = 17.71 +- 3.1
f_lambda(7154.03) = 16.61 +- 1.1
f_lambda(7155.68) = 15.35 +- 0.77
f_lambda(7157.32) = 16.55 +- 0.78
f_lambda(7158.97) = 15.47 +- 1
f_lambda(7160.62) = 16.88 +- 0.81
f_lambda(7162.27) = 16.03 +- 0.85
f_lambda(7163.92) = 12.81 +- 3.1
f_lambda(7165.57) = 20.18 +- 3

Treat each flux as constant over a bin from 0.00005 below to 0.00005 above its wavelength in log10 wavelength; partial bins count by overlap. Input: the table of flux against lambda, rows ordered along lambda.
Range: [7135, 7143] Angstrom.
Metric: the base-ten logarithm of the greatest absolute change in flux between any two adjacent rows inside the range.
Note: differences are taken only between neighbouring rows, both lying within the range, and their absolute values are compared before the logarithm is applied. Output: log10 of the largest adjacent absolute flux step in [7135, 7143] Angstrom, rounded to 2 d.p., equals 1.11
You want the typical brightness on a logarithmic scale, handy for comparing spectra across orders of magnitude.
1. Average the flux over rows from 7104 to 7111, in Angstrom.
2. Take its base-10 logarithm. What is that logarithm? 1.24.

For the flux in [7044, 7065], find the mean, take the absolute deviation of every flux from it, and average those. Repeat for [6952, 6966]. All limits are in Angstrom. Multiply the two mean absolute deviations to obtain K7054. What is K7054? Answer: 0.85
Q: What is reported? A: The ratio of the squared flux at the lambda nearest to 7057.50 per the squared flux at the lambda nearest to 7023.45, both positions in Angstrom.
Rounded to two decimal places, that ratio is 1.07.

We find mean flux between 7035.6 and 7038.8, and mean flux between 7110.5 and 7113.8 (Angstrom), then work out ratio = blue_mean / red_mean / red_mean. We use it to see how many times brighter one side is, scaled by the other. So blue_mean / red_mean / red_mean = 0.065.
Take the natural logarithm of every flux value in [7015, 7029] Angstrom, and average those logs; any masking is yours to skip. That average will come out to 2.87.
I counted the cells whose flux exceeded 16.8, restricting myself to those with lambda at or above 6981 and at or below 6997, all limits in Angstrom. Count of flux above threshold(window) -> 10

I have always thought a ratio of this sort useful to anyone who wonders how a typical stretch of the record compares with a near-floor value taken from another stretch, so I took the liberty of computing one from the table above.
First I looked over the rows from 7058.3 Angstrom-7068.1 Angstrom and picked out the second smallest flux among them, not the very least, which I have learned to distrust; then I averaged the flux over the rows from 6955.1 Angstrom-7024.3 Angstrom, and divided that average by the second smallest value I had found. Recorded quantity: 1.23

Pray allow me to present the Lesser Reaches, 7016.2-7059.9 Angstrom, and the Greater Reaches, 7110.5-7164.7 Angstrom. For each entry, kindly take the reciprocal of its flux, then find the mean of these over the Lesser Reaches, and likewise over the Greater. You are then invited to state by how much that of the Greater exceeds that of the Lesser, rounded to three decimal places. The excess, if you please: 0.007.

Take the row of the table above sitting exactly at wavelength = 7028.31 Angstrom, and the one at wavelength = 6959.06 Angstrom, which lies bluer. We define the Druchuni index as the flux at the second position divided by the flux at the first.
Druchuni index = 0.97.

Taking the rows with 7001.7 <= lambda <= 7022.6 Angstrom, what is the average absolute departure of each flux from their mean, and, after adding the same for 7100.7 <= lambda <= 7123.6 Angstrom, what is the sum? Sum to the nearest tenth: 1.3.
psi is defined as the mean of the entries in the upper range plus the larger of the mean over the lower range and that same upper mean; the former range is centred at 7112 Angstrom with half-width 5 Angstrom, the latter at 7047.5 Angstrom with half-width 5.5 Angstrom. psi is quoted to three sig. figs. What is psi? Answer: 37.1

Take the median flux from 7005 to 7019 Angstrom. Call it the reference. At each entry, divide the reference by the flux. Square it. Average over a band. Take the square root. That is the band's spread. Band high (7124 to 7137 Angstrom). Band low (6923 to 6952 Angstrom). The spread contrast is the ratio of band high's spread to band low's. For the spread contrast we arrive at 1.15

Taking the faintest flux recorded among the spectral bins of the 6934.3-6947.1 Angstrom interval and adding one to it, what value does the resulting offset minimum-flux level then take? 17.8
